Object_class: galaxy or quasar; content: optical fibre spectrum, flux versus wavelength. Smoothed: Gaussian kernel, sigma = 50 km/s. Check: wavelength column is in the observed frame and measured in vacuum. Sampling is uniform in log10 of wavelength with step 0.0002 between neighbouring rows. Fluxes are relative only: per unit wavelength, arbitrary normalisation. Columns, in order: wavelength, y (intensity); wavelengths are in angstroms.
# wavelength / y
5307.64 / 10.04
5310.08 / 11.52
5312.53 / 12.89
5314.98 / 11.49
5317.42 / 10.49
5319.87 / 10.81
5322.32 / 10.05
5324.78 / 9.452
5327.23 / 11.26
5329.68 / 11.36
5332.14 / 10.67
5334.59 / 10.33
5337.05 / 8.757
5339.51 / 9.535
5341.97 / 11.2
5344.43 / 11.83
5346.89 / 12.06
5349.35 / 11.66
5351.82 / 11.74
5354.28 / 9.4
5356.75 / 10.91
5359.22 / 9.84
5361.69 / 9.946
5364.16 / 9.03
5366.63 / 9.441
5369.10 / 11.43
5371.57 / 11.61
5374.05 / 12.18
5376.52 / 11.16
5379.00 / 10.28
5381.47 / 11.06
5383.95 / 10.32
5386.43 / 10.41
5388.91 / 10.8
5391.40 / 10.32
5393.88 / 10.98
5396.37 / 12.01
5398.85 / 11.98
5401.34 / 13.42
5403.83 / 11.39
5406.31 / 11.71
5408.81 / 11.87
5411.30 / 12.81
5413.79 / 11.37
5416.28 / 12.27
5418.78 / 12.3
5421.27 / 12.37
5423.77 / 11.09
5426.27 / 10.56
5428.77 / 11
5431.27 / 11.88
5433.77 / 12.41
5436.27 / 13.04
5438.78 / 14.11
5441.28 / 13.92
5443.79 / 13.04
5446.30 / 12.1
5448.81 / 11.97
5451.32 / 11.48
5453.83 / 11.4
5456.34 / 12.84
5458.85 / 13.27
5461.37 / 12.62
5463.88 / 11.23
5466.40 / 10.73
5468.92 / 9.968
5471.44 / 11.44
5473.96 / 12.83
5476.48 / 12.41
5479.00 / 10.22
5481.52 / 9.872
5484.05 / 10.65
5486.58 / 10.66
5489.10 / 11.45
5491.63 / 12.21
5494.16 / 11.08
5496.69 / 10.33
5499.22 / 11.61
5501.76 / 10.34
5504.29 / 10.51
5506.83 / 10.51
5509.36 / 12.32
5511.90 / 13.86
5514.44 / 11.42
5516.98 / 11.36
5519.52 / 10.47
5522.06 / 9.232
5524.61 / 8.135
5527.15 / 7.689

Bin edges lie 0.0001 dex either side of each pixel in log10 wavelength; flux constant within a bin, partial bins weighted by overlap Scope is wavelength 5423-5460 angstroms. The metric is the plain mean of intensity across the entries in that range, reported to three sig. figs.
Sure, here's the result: 12.3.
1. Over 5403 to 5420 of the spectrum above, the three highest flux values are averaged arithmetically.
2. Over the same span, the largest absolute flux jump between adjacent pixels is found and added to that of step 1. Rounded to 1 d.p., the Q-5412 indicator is 13.9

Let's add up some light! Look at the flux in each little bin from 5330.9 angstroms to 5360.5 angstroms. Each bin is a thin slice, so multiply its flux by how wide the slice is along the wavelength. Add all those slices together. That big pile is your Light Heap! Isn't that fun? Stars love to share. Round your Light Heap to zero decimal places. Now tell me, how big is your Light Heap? 315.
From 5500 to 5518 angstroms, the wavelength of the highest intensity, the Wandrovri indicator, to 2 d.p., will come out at 5511.90 angstroms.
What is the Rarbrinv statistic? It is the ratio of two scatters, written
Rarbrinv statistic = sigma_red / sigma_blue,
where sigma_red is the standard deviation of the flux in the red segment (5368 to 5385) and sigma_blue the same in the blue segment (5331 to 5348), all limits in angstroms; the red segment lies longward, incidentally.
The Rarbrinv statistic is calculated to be 0.57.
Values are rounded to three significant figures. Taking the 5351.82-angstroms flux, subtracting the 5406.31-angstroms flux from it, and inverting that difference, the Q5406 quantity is 33.3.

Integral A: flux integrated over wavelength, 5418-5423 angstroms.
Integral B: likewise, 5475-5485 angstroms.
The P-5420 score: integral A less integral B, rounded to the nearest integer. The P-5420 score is -47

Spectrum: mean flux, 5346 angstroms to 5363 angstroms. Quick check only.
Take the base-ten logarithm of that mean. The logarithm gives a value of 1.03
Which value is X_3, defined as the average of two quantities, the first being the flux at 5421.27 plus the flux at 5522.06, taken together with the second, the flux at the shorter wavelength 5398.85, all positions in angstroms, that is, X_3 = 16.8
